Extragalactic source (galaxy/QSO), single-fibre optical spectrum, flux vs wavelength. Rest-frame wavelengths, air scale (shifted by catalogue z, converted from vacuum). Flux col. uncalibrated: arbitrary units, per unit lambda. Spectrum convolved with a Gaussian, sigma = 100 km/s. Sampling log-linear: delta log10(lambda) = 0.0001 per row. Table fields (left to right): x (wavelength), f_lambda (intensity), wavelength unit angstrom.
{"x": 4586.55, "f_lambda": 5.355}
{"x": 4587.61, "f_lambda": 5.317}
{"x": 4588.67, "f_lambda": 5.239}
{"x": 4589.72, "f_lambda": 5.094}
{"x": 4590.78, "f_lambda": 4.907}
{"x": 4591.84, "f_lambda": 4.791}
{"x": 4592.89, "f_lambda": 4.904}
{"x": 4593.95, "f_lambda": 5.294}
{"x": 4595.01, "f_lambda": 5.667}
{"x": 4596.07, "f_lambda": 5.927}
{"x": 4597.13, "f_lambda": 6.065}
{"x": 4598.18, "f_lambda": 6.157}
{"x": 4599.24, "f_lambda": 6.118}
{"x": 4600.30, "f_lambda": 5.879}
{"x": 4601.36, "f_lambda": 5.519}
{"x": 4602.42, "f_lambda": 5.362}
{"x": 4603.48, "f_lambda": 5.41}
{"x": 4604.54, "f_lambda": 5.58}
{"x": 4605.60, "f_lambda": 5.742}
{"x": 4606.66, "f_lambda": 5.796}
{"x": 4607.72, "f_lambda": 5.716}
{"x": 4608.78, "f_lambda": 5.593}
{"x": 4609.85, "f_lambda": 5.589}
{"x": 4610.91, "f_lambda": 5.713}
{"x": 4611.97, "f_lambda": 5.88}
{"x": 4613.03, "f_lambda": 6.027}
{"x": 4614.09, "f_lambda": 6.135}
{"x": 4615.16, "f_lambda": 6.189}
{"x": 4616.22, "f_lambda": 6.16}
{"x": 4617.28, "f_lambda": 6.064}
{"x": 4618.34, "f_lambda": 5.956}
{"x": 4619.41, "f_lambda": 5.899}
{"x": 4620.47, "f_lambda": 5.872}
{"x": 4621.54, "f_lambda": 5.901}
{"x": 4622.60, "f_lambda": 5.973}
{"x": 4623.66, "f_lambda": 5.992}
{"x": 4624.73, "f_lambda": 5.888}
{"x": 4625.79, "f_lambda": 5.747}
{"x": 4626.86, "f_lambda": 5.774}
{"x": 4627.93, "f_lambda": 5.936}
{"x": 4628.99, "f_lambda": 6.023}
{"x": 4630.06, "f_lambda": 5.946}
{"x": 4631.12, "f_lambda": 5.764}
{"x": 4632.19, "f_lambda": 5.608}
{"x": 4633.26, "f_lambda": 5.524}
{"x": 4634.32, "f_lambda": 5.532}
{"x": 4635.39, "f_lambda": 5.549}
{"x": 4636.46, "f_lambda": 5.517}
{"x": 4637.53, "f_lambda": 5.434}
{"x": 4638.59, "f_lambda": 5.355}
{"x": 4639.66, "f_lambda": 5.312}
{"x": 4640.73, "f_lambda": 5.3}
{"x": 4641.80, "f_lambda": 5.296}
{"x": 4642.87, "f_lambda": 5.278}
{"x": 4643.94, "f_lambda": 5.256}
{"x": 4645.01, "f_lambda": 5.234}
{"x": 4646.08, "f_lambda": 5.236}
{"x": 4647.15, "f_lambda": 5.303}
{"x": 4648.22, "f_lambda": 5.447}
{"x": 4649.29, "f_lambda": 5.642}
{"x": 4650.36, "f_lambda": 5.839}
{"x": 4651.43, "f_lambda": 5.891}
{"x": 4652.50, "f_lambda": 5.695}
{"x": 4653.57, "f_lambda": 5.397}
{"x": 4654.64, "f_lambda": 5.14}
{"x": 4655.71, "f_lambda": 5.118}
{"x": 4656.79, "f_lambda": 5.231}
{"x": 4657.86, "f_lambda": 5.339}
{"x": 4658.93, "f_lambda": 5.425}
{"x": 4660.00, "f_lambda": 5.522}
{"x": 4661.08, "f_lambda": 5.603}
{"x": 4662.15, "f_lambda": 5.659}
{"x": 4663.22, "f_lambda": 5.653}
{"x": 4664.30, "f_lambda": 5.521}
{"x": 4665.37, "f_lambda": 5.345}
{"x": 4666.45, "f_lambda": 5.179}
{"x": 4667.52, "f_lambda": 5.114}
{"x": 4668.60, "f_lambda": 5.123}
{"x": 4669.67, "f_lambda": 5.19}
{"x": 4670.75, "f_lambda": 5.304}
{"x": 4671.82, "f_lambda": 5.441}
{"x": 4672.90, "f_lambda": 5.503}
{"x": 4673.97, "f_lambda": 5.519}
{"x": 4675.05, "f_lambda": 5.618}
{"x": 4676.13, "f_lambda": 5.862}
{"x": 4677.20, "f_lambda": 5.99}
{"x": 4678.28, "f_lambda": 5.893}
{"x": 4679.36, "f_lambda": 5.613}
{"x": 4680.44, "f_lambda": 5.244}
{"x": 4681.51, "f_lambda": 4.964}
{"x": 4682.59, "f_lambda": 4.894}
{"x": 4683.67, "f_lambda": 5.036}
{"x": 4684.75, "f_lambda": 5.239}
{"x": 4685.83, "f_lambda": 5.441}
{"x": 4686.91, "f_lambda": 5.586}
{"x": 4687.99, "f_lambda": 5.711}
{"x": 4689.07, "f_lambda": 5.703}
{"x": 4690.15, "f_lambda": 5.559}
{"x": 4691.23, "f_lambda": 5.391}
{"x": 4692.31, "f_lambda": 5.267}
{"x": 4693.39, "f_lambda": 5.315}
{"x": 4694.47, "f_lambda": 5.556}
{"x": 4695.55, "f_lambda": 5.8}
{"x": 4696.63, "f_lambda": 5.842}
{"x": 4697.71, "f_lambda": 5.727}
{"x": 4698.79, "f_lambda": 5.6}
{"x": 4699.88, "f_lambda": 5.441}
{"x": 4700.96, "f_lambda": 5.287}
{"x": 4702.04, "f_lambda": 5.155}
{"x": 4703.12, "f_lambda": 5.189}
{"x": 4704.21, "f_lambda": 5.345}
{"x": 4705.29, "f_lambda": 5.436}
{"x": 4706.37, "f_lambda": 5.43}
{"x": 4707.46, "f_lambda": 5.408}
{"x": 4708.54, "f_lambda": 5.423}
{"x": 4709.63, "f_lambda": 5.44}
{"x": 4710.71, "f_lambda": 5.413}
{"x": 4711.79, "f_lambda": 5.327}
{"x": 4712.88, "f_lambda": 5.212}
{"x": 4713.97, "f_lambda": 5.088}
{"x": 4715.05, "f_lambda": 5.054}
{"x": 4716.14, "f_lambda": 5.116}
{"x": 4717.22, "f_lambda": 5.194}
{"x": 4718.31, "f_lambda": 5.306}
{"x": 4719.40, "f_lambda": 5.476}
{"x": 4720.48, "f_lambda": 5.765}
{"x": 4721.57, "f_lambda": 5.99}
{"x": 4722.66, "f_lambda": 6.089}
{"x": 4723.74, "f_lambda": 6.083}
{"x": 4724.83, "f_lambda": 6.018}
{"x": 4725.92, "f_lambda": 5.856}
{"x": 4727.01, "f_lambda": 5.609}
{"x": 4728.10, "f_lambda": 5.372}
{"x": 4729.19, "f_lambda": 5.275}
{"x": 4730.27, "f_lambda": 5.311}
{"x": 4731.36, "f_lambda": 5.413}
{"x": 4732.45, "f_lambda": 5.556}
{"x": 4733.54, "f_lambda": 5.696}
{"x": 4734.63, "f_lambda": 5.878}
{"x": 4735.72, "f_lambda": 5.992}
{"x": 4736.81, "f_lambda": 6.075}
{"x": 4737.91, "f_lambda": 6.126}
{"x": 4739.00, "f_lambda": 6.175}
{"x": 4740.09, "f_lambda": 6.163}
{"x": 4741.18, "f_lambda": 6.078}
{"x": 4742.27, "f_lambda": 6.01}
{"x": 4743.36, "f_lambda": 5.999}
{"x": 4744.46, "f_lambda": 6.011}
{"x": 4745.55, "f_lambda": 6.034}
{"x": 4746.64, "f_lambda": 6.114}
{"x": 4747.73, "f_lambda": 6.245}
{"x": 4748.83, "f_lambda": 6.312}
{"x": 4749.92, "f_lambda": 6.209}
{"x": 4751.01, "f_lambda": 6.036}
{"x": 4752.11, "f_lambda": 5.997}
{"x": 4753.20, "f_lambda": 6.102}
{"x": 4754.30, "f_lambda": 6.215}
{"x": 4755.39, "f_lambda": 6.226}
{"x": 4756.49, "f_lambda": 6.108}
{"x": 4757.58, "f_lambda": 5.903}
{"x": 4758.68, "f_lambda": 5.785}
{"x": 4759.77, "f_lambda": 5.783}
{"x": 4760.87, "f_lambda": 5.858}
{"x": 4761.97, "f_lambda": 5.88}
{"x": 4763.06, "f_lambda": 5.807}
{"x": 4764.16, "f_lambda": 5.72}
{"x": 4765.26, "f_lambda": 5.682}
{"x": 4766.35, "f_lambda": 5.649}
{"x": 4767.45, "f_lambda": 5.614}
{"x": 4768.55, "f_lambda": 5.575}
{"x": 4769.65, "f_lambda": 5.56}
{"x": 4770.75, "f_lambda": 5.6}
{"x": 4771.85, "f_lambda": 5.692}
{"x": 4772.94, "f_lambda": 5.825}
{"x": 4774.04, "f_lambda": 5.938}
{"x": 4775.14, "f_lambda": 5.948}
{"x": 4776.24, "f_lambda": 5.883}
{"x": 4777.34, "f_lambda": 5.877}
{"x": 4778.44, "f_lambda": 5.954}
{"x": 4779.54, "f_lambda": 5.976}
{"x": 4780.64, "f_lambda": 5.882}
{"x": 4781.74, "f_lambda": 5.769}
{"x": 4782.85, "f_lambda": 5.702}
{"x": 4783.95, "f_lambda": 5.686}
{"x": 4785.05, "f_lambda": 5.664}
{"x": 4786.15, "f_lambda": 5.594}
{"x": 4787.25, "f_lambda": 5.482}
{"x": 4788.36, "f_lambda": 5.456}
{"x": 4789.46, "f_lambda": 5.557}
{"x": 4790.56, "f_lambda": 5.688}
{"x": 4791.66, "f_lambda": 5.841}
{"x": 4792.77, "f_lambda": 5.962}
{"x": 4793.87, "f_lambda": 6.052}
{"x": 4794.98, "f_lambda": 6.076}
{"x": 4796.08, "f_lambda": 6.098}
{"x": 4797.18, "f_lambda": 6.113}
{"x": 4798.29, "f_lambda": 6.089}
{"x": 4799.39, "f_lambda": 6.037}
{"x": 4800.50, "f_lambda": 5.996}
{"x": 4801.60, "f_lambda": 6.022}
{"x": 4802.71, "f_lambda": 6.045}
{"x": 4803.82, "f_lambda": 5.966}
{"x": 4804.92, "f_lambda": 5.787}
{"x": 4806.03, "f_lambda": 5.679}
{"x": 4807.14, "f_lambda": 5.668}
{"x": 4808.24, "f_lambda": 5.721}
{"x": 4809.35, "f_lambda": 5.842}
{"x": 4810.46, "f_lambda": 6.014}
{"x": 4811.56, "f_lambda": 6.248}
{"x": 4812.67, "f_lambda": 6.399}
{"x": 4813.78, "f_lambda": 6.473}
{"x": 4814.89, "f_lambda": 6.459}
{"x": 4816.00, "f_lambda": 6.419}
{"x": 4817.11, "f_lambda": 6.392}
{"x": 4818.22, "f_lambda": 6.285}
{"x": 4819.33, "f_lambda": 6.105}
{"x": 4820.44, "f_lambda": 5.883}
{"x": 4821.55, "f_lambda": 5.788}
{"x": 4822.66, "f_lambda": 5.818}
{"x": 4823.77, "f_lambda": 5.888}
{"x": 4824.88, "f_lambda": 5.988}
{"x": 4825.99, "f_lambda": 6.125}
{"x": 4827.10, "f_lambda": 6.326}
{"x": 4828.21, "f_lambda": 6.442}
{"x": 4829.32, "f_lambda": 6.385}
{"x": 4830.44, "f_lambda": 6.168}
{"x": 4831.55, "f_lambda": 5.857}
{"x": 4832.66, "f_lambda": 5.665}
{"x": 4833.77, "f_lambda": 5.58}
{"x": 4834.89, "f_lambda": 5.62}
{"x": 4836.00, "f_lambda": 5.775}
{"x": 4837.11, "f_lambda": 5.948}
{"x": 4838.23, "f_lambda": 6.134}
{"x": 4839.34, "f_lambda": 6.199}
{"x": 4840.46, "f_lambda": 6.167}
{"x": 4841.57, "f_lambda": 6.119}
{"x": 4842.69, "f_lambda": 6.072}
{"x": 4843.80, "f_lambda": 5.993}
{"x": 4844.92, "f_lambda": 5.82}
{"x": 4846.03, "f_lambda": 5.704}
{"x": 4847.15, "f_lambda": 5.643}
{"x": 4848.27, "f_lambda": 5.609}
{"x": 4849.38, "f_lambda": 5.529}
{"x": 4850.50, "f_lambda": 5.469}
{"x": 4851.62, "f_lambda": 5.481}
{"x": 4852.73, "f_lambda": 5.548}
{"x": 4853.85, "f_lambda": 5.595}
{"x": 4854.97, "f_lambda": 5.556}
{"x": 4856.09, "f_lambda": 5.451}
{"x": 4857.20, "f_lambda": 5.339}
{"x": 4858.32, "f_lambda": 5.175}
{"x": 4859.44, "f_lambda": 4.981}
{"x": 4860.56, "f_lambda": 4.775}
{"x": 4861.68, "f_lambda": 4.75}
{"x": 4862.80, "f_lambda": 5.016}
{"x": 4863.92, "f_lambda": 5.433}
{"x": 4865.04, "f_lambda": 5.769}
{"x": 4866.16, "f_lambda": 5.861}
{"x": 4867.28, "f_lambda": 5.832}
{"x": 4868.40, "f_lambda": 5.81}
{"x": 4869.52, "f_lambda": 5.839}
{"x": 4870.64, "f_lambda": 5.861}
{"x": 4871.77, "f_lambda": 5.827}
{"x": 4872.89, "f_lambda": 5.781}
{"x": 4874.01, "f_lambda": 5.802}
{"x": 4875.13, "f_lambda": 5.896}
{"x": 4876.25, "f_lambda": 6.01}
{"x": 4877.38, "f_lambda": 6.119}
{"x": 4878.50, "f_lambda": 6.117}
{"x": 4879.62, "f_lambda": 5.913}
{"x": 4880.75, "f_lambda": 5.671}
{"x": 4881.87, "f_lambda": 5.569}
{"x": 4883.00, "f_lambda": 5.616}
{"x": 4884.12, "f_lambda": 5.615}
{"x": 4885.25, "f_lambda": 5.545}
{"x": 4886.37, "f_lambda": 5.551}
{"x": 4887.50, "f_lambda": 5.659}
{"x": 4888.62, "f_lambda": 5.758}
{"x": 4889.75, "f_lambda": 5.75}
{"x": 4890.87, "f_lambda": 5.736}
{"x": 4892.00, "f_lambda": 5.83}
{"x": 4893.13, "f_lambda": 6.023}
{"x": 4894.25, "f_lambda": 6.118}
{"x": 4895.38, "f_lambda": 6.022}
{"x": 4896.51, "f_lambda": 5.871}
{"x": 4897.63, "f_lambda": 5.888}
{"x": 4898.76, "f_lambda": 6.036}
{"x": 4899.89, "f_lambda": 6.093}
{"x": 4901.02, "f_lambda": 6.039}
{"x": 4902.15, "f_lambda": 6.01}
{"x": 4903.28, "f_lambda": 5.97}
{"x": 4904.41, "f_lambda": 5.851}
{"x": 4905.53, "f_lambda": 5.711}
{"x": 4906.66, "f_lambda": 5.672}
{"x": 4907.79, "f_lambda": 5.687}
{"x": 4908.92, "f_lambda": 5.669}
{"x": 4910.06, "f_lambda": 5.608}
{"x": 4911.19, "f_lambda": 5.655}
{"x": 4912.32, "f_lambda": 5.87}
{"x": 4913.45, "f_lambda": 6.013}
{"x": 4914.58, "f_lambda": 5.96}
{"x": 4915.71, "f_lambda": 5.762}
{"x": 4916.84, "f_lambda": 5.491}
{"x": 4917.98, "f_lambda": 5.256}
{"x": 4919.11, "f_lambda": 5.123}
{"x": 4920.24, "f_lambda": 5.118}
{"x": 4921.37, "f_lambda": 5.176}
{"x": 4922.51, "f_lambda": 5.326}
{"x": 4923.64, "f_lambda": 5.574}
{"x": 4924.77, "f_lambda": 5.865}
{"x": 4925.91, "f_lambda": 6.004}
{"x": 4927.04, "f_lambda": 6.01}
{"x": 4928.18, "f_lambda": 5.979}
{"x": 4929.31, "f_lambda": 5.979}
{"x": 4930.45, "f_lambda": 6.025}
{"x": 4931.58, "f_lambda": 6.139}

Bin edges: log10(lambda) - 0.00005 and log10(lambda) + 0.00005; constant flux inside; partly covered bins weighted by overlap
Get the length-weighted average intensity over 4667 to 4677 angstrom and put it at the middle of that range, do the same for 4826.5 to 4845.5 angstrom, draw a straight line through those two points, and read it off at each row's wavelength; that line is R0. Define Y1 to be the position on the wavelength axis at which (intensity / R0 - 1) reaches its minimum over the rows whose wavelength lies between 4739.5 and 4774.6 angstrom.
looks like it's 4769.65 angstrom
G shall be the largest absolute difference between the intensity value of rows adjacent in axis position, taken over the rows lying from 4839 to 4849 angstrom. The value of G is 0.17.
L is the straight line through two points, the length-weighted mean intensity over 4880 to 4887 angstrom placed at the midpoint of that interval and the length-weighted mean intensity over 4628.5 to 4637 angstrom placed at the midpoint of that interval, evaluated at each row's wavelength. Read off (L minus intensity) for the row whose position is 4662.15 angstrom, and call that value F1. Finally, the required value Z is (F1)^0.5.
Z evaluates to 0.09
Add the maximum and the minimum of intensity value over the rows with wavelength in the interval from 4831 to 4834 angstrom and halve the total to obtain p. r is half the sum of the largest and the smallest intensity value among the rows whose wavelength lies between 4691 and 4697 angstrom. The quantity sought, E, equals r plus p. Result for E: 11.3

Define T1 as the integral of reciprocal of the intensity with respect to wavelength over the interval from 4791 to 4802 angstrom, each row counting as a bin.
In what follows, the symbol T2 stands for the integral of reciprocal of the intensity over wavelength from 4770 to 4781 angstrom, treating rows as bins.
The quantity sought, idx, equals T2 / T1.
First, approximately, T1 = 1.83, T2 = 1.882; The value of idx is 1.03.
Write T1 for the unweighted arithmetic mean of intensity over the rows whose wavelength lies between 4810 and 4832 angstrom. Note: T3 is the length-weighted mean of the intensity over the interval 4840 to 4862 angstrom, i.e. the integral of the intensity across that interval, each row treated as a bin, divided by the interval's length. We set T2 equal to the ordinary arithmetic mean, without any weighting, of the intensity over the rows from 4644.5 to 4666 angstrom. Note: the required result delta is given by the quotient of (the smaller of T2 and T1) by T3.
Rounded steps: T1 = 6.17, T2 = 5.46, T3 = 5.54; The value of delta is 0.99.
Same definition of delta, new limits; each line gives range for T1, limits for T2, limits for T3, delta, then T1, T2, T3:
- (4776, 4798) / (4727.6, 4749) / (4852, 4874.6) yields 1.06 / 5.82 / 5.89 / 5.50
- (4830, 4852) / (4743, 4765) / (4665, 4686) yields 1.08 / 5.83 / 6.02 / 5.37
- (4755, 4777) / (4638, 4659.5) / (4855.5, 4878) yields 0.97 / 5.80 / 5.39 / 5.57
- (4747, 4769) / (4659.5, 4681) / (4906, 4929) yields 0.97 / 5.94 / 5.49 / 5.64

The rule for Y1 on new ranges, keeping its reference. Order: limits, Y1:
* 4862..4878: 4862.80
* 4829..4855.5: 4850.50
